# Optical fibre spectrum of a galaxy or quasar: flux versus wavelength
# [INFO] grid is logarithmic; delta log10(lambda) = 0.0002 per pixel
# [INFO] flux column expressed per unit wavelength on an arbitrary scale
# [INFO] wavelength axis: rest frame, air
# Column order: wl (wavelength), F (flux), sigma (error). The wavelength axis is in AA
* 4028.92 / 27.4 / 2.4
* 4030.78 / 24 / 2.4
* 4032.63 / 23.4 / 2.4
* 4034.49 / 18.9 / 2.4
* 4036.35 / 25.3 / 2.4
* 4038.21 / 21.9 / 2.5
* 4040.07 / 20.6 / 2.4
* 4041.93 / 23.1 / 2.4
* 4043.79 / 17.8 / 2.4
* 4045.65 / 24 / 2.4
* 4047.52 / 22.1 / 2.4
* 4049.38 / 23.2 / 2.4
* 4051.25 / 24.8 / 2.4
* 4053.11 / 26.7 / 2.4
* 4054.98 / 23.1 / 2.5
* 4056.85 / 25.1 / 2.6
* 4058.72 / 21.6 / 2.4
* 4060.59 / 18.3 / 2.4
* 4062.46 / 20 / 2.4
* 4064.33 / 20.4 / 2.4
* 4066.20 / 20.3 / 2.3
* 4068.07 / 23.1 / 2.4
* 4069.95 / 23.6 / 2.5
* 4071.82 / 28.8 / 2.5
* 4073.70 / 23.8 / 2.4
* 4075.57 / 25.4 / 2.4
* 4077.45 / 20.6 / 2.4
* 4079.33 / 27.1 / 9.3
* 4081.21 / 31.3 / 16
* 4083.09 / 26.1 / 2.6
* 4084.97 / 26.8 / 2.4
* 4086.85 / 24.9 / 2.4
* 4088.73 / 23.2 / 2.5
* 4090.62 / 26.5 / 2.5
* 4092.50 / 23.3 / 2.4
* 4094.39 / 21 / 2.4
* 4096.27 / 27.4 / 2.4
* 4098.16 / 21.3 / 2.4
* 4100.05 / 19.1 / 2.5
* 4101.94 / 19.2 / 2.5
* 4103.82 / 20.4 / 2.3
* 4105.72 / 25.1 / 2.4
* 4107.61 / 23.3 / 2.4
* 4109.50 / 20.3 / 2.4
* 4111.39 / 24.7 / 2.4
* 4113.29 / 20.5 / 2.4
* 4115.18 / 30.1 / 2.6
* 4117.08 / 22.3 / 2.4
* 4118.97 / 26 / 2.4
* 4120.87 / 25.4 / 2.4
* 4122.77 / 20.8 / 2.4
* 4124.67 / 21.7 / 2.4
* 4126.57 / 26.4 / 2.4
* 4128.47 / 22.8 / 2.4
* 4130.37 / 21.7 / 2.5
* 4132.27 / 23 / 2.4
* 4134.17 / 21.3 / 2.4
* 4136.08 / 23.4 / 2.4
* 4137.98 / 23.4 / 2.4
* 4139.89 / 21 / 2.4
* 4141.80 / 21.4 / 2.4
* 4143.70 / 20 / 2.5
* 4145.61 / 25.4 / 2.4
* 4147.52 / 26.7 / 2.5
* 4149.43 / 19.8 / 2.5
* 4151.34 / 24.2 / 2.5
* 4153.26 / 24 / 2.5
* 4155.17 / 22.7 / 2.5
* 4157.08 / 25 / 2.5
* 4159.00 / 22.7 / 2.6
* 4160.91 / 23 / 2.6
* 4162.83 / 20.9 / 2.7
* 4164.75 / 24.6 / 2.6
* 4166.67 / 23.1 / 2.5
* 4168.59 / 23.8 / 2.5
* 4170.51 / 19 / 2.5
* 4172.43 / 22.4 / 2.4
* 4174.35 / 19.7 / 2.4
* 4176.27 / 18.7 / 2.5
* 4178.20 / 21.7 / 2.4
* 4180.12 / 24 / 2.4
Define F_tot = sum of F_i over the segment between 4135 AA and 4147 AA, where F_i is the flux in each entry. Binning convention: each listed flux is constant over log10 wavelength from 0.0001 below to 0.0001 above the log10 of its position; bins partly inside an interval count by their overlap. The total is 135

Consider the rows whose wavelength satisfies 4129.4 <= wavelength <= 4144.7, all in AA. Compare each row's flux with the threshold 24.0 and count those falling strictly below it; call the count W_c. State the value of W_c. 8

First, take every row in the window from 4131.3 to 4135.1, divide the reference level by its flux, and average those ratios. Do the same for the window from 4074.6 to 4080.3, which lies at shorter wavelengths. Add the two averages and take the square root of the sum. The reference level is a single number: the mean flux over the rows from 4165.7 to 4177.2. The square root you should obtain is 1.35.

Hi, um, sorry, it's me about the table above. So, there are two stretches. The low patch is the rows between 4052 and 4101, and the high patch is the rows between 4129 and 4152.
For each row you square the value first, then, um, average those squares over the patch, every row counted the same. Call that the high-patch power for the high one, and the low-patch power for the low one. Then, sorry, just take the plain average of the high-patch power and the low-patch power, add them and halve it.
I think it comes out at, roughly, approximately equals 546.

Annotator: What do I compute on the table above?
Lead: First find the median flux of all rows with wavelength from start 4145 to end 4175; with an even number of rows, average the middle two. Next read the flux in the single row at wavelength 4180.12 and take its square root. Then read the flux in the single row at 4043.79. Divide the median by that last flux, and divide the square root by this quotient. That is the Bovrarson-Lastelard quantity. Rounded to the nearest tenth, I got 3.8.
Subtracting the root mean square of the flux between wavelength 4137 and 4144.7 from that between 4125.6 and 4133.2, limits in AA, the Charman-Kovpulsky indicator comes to 2.1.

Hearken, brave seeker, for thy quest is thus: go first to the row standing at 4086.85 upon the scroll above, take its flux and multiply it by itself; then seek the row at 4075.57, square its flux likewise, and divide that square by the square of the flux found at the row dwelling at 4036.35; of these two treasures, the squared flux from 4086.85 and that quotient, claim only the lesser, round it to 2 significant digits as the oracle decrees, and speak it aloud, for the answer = 1.0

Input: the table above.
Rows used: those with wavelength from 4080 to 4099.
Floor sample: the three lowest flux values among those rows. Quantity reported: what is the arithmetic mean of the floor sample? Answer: 21.8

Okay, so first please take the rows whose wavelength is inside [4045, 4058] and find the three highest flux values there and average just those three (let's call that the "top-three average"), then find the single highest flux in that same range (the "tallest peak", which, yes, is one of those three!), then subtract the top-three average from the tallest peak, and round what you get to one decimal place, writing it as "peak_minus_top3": 1.2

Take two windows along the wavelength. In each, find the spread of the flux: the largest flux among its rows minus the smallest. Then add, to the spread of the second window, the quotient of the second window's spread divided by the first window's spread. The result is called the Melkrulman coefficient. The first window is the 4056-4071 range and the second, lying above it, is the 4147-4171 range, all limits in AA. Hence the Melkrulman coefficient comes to 8.8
